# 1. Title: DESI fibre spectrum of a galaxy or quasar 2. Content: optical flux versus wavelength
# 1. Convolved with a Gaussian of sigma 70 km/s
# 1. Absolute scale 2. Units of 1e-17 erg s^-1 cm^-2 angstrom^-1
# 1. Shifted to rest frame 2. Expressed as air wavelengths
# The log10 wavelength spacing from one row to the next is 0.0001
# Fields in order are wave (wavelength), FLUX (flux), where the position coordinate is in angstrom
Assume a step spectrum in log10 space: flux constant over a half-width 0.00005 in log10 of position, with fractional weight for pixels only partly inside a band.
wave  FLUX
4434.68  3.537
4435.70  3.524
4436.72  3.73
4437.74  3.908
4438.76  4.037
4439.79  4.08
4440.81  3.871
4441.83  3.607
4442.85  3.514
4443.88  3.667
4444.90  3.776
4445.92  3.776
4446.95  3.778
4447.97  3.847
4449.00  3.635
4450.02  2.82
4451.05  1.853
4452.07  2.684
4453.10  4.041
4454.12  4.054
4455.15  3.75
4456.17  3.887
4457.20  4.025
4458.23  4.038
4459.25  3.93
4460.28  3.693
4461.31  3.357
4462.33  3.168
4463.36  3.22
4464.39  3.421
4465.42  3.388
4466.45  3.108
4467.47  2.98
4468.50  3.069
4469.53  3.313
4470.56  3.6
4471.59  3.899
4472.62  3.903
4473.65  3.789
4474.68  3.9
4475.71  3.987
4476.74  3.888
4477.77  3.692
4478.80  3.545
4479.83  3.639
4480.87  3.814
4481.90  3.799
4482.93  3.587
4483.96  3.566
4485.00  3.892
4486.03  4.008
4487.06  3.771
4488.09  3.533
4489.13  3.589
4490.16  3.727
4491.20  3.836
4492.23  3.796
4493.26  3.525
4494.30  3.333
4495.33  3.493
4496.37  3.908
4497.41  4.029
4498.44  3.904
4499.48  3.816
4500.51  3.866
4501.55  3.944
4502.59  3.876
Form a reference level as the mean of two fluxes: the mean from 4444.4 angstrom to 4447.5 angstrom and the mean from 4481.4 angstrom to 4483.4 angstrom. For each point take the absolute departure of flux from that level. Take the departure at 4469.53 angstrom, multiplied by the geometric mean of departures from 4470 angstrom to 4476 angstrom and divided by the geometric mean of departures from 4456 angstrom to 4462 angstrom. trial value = 0.3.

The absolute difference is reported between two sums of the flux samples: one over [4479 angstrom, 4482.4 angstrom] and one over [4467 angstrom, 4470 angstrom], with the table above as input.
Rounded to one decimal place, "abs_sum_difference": 1.9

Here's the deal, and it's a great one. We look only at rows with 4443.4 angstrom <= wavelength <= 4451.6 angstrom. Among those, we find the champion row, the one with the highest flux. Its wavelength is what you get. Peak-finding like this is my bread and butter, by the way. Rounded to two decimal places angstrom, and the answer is 4447.97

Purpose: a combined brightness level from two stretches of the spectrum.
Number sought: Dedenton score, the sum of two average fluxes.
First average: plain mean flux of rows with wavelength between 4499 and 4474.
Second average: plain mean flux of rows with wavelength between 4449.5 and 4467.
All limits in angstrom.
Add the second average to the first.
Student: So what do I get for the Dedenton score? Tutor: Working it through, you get 7.18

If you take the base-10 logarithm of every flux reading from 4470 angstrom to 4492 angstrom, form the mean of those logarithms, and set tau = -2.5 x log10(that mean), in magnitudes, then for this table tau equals 0.60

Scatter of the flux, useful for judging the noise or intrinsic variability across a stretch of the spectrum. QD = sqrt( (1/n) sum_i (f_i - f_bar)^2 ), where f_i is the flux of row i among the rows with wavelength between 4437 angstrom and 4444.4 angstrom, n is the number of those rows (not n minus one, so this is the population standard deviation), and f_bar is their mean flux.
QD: 0.20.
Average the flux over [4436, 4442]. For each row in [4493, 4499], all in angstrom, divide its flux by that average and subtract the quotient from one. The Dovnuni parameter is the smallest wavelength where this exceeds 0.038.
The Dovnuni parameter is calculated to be 4493.26 angstrom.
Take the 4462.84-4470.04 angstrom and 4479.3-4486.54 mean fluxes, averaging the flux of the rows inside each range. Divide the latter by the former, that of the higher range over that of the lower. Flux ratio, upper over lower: 1.17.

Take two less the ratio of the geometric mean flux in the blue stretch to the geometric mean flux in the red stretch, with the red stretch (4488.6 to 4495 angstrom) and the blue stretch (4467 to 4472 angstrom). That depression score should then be 1.08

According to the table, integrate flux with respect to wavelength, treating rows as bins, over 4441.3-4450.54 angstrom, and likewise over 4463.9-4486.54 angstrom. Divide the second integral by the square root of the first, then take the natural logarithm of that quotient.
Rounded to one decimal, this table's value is 2.7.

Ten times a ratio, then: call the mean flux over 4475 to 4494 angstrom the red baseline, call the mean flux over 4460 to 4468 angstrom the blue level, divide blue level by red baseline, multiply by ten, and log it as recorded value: 8.8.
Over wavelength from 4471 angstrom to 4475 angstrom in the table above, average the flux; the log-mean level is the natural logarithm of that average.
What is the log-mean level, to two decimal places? 1.35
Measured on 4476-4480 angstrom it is 1.31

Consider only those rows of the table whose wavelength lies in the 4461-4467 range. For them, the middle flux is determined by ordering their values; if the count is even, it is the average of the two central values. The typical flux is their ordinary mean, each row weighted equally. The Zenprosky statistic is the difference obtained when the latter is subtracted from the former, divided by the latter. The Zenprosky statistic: 0.004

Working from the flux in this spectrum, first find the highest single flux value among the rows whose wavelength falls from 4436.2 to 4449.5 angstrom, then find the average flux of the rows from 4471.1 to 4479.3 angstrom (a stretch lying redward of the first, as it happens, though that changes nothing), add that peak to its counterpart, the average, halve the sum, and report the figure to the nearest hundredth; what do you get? 3.95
